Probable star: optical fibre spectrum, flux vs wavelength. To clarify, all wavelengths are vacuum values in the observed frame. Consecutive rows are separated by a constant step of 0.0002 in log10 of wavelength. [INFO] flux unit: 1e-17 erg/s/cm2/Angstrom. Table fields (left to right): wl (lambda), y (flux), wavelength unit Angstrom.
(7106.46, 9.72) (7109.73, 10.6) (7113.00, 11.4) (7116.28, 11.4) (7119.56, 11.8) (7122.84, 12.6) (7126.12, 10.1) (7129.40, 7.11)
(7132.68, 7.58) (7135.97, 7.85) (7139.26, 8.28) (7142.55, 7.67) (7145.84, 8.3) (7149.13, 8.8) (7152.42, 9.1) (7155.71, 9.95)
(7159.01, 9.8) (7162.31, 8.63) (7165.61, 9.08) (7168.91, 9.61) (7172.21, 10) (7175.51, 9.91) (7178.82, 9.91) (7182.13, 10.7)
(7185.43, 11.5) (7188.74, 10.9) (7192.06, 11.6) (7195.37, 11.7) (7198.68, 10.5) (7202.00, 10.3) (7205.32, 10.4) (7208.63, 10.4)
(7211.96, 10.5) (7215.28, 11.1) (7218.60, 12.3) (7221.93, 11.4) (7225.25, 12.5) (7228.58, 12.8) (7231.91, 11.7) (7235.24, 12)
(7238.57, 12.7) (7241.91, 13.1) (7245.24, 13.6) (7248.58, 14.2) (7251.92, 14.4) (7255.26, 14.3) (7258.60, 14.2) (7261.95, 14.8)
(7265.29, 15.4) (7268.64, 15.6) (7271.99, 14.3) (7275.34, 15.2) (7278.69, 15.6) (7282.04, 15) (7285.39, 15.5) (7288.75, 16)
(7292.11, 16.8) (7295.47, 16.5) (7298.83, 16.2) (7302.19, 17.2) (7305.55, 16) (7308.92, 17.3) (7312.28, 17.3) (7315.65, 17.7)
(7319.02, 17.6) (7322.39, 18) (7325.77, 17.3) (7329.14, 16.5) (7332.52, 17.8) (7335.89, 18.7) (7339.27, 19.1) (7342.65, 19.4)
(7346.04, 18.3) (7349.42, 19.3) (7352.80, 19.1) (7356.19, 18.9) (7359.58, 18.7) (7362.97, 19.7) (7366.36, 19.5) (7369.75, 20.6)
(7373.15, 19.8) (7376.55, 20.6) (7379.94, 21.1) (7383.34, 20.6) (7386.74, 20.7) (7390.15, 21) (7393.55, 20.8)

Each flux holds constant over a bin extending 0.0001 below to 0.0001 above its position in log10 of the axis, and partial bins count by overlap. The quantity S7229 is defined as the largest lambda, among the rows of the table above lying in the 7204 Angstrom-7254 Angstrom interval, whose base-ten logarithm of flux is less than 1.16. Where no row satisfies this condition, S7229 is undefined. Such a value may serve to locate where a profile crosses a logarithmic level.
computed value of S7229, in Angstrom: 7251.92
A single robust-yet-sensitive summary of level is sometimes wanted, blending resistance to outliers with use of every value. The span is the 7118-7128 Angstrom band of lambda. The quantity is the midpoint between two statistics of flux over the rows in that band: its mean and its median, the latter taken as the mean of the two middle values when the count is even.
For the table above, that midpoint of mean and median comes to 12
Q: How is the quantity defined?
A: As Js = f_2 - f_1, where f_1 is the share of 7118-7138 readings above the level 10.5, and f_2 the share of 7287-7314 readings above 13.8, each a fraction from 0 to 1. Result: 0.67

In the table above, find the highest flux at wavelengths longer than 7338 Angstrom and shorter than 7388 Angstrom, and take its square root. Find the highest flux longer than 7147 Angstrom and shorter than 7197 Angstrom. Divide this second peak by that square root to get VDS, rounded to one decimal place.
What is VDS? 2.5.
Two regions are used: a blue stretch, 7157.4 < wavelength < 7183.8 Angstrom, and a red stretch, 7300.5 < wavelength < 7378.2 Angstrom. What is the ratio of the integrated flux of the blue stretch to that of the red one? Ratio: 0.18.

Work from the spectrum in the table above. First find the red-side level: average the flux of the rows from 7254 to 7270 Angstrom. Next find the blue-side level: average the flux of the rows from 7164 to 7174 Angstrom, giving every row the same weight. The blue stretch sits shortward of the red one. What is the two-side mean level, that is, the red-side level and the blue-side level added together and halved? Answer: 12.2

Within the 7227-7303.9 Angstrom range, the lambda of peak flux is 7302.19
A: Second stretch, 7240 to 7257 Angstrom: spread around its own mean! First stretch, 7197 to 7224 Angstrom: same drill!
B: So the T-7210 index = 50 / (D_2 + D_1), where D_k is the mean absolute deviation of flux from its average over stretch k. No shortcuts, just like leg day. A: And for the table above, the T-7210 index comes 50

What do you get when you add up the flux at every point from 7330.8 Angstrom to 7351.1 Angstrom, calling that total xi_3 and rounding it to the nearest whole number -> 113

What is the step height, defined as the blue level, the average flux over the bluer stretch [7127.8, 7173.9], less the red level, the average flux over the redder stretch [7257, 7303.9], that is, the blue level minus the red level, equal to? -7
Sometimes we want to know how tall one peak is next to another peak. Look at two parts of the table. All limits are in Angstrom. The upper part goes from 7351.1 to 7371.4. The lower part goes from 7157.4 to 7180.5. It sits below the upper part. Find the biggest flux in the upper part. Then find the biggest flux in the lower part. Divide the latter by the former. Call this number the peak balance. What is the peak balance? 0.49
